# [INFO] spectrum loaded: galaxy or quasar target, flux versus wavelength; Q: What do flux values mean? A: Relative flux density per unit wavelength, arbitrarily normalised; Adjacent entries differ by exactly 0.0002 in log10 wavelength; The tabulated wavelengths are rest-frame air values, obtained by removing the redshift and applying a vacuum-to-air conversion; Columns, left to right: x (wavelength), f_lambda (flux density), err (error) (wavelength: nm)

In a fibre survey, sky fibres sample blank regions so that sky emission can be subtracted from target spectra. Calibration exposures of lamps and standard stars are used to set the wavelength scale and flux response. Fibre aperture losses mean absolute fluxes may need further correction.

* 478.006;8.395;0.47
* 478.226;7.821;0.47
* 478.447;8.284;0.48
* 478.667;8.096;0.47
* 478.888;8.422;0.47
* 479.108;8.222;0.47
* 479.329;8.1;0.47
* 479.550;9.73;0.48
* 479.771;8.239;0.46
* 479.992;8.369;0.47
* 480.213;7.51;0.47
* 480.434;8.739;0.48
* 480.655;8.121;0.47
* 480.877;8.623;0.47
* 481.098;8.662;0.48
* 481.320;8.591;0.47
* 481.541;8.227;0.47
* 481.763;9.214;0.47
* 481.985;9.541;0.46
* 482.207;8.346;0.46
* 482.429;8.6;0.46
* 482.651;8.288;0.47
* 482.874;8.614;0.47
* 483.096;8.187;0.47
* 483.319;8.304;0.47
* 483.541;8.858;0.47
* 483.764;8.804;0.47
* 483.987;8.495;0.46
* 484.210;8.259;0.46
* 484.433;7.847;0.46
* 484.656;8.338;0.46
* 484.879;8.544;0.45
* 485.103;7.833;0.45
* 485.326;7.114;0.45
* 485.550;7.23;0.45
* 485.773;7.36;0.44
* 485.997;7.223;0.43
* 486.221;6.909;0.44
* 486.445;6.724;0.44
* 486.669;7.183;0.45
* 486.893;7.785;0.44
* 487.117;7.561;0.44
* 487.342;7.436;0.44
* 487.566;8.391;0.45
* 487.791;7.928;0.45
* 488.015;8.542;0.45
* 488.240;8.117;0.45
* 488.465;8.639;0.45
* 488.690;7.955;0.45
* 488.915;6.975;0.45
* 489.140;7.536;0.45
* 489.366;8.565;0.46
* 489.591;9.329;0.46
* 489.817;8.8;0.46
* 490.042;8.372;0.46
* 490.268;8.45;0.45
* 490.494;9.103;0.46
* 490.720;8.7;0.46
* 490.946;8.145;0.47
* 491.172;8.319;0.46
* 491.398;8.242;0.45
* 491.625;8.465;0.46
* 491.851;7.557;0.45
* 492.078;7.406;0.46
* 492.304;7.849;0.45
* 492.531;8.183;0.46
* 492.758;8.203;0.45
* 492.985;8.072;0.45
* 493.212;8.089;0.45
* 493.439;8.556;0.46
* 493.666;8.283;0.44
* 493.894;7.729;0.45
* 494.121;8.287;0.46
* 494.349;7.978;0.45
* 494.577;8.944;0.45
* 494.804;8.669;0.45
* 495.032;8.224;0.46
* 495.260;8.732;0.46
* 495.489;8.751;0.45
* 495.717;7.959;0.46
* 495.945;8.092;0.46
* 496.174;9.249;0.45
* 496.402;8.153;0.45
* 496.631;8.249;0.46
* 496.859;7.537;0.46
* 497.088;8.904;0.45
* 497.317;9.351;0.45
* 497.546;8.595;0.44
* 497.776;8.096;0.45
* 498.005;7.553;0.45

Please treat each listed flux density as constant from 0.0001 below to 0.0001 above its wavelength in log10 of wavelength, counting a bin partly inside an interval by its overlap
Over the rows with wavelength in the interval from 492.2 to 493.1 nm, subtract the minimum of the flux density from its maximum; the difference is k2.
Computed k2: 0.35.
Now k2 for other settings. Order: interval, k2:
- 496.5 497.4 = 1.81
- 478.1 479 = 0.60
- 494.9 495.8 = 0.79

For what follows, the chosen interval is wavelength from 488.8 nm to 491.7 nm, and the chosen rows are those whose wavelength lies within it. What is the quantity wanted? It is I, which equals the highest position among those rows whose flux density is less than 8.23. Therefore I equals 490.946 nm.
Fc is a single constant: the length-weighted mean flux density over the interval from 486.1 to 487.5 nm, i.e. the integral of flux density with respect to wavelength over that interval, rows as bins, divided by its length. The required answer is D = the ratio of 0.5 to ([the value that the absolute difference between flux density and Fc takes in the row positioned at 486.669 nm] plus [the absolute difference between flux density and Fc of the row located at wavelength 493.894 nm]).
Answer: 0.9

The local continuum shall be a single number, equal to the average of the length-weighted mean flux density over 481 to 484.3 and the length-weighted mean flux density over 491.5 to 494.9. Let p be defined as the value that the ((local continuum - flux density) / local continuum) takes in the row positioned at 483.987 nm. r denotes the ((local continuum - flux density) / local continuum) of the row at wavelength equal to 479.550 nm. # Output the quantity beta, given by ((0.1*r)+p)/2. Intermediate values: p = -0.01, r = -0.16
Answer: -0.015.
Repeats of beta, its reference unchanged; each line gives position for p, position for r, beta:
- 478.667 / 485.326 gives 0.024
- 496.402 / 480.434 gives 0.011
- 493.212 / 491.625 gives 0.017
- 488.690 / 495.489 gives 0.023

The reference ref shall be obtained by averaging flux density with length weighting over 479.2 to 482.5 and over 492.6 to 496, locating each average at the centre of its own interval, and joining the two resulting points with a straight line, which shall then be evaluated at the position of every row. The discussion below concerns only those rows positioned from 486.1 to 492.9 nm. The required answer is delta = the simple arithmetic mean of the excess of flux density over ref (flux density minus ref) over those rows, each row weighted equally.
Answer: -0.4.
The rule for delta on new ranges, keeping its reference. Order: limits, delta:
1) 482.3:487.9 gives -0.6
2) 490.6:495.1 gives -0.1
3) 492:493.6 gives -0.3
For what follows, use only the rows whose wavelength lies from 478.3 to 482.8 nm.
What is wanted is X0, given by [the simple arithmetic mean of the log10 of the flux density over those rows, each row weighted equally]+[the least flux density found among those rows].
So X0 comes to 8.4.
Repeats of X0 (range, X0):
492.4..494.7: 8.6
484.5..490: 7.6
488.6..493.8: 7.9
